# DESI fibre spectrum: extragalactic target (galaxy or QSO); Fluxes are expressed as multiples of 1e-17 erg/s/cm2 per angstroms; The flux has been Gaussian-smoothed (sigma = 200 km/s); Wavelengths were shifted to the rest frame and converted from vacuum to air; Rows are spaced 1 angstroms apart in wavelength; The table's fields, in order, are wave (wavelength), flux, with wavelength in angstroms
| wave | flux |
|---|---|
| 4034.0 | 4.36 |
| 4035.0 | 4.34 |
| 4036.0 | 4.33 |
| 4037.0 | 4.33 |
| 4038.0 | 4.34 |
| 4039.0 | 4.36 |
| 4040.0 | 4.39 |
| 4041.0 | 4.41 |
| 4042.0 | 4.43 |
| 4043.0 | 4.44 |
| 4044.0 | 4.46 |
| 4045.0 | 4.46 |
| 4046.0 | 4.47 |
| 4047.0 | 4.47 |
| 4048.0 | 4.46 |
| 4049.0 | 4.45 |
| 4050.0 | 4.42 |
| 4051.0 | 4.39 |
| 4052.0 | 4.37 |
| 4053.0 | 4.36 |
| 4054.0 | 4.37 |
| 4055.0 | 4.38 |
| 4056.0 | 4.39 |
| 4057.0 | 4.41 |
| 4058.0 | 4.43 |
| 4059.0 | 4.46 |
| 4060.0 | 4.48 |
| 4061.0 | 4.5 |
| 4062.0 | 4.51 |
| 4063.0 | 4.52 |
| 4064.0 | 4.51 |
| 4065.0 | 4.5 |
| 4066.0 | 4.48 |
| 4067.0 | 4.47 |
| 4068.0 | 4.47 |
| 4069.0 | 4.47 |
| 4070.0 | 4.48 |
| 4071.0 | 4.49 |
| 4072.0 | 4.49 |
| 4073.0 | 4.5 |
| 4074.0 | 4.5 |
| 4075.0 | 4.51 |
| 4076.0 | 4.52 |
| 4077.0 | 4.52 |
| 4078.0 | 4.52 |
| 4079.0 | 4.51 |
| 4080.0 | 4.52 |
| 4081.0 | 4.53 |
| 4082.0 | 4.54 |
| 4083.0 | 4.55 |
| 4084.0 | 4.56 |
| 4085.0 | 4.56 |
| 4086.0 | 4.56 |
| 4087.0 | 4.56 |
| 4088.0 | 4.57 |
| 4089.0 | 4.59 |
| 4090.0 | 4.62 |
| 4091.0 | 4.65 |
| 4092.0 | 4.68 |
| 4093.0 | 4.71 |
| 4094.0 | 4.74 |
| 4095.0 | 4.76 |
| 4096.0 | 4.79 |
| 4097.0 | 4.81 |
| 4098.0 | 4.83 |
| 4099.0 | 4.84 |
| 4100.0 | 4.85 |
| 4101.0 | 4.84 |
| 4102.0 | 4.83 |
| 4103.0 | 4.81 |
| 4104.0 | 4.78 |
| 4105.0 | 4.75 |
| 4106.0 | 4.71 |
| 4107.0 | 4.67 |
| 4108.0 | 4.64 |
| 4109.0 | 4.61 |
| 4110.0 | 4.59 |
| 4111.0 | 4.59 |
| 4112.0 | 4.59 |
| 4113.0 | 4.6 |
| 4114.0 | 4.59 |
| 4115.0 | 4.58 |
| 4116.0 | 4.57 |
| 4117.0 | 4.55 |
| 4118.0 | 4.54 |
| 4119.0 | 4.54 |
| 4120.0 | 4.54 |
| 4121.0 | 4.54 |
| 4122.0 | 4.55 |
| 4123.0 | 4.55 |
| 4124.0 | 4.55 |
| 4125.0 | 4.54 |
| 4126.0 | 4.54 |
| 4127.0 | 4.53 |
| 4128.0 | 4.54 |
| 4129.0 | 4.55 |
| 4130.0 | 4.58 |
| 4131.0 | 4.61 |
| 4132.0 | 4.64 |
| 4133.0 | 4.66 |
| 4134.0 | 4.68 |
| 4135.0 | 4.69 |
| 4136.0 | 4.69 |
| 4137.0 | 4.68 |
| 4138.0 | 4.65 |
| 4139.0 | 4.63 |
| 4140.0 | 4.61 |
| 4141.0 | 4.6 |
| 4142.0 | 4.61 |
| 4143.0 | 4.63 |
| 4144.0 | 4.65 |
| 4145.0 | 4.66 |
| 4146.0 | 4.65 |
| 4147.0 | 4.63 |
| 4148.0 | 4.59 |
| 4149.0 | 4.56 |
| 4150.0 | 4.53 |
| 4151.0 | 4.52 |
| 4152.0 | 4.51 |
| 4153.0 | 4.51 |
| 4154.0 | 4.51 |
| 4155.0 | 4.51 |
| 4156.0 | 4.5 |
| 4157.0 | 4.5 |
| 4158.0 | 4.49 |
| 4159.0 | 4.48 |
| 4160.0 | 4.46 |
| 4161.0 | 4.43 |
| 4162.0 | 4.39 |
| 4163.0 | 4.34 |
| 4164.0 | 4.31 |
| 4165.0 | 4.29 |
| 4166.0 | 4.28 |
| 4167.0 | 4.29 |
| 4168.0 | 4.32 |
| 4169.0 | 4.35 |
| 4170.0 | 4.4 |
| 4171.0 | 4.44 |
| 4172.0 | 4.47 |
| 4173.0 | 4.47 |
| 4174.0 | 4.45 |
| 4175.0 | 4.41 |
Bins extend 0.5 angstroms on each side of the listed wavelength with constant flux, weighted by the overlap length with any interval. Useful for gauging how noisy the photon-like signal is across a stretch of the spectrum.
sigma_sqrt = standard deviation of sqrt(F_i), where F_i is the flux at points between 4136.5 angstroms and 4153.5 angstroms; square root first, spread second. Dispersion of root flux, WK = 0.013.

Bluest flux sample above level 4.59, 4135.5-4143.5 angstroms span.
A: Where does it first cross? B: 4136.0 angstroms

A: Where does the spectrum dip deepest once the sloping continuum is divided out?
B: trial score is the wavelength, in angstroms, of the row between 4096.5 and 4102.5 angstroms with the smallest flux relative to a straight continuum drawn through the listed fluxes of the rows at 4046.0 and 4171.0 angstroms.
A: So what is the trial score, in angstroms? 4097.0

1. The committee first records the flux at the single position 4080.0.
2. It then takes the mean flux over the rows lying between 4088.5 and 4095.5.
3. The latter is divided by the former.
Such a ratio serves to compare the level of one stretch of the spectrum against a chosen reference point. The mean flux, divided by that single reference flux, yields 1.04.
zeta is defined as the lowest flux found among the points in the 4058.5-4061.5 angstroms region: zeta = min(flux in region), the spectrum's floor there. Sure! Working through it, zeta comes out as 4.46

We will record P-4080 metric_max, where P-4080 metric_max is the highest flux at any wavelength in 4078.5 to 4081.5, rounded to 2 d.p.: 4.53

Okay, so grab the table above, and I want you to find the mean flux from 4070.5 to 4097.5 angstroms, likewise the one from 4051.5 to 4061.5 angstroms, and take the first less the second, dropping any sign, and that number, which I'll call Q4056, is 0.17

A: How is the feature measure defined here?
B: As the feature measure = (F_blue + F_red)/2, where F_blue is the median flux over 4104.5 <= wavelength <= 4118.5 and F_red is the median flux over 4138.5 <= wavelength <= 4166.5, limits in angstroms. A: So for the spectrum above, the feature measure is 4.55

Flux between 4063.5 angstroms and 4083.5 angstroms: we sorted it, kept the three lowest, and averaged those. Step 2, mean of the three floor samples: 4.47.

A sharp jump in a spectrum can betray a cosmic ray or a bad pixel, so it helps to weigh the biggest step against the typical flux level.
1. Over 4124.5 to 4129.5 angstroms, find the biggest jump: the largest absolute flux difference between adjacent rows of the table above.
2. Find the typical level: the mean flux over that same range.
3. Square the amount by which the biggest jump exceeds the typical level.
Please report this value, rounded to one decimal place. 20.5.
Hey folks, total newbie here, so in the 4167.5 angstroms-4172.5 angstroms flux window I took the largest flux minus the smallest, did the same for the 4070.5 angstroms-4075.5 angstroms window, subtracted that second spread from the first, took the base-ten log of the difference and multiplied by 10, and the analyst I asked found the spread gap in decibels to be -9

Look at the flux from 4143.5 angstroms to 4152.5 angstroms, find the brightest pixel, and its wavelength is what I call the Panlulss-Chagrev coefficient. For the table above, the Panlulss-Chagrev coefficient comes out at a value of 4145.0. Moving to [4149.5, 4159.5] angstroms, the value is 4150.0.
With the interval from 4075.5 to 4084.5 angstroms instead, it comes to 4084.0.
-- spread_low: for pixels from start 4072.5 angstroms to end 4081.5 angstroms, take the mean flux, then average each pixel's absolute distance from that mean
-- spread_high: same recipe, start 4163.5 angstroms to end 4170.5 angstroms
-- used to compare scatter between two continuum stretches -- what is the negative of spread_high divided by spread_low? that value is -3.7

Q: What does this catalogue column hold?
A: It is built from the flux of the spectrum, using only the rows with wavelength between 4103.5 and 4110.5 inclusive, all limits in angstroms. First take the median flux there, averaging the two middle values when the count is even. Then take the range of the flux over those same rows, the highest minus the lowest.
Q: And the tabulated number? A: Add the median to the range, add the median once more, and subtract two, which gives 7.53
